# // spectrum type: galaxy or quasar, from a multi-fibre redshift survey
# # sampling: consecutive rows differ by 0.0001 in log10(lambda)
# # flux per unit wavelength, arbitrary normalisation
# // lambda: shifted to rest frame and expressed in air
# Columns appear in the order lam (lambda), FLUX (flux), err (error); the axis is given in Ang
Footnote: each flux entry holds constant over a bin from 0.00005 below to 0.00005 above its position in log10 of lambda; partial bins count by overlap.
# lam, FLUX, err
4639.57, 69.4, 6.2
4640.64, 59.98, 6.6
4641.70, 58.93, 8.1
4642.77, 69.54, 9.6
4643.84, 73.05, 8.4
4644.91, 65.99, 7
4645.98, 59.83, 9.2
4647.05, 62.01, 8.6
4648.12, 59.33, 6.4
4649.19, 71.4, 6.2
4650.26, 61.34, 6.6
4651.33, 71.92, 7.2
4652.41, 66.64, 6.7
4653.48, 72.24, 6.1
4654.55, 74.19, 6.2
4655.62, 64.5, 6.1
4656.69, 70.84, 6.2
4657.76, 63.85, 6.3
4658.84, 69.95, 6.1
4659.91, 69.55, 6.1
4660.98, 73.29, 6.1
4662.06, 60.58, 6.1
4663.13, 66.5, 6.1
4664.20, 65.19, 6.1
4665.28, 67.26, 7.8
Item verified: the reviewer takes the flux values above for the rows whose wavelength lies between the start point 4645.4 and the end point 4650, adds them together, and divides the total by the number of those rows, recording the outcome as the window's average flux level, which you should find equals 63.1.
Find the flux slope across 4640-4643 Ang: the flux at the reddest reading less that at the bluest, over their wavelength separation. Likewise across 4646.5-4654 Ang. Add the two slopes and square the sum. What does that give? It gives 37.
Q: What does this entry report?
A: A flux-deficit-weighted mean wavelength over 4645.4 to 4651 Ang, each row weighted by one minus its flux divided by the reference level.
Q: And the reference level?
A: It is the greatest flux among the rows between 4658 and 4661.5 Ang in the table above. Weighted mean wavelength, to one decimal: 4647.9 Ang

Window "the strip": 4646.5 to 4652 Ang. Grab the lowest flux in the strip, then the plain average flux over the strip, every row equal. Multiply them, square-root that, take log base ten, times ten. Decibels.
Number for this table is 17.9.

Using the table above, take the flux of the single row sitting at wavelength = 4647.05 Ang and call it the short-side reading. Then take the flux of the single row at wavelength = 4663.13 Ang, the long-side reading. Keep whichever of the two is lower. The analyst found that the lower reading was 62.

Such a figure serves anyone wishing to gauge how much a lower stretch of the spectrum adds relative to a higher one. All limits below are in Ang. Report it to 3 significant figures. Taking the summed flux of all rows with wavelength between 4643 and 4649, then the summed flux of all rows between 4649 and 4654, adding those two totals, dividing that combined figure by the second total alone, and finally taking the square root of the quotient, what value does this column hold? 1.39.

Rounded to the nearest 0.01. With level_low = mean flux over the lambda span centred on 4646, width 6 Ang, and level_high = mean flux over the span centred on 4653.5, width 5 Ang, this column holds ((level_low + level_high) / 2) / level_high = 0.96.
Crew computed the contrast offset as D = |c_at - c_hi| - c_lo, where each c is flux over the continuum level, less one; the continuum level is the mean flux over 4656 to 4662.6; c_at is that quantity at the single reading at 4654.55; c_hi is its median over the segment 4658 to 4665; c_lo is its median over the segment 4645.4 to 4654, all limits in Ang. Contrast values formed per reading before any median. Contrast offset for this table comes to 0.14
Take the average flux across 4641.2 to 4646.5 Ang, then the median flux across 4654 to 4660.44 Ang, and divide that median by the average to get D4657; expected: 1.07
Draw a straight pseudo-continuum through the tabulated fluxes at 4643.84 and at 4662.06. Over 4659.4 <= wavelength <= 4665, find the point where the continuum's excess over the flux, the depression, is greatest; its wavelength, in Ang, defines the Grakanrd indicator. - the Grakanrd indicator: 4662.06 Ang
